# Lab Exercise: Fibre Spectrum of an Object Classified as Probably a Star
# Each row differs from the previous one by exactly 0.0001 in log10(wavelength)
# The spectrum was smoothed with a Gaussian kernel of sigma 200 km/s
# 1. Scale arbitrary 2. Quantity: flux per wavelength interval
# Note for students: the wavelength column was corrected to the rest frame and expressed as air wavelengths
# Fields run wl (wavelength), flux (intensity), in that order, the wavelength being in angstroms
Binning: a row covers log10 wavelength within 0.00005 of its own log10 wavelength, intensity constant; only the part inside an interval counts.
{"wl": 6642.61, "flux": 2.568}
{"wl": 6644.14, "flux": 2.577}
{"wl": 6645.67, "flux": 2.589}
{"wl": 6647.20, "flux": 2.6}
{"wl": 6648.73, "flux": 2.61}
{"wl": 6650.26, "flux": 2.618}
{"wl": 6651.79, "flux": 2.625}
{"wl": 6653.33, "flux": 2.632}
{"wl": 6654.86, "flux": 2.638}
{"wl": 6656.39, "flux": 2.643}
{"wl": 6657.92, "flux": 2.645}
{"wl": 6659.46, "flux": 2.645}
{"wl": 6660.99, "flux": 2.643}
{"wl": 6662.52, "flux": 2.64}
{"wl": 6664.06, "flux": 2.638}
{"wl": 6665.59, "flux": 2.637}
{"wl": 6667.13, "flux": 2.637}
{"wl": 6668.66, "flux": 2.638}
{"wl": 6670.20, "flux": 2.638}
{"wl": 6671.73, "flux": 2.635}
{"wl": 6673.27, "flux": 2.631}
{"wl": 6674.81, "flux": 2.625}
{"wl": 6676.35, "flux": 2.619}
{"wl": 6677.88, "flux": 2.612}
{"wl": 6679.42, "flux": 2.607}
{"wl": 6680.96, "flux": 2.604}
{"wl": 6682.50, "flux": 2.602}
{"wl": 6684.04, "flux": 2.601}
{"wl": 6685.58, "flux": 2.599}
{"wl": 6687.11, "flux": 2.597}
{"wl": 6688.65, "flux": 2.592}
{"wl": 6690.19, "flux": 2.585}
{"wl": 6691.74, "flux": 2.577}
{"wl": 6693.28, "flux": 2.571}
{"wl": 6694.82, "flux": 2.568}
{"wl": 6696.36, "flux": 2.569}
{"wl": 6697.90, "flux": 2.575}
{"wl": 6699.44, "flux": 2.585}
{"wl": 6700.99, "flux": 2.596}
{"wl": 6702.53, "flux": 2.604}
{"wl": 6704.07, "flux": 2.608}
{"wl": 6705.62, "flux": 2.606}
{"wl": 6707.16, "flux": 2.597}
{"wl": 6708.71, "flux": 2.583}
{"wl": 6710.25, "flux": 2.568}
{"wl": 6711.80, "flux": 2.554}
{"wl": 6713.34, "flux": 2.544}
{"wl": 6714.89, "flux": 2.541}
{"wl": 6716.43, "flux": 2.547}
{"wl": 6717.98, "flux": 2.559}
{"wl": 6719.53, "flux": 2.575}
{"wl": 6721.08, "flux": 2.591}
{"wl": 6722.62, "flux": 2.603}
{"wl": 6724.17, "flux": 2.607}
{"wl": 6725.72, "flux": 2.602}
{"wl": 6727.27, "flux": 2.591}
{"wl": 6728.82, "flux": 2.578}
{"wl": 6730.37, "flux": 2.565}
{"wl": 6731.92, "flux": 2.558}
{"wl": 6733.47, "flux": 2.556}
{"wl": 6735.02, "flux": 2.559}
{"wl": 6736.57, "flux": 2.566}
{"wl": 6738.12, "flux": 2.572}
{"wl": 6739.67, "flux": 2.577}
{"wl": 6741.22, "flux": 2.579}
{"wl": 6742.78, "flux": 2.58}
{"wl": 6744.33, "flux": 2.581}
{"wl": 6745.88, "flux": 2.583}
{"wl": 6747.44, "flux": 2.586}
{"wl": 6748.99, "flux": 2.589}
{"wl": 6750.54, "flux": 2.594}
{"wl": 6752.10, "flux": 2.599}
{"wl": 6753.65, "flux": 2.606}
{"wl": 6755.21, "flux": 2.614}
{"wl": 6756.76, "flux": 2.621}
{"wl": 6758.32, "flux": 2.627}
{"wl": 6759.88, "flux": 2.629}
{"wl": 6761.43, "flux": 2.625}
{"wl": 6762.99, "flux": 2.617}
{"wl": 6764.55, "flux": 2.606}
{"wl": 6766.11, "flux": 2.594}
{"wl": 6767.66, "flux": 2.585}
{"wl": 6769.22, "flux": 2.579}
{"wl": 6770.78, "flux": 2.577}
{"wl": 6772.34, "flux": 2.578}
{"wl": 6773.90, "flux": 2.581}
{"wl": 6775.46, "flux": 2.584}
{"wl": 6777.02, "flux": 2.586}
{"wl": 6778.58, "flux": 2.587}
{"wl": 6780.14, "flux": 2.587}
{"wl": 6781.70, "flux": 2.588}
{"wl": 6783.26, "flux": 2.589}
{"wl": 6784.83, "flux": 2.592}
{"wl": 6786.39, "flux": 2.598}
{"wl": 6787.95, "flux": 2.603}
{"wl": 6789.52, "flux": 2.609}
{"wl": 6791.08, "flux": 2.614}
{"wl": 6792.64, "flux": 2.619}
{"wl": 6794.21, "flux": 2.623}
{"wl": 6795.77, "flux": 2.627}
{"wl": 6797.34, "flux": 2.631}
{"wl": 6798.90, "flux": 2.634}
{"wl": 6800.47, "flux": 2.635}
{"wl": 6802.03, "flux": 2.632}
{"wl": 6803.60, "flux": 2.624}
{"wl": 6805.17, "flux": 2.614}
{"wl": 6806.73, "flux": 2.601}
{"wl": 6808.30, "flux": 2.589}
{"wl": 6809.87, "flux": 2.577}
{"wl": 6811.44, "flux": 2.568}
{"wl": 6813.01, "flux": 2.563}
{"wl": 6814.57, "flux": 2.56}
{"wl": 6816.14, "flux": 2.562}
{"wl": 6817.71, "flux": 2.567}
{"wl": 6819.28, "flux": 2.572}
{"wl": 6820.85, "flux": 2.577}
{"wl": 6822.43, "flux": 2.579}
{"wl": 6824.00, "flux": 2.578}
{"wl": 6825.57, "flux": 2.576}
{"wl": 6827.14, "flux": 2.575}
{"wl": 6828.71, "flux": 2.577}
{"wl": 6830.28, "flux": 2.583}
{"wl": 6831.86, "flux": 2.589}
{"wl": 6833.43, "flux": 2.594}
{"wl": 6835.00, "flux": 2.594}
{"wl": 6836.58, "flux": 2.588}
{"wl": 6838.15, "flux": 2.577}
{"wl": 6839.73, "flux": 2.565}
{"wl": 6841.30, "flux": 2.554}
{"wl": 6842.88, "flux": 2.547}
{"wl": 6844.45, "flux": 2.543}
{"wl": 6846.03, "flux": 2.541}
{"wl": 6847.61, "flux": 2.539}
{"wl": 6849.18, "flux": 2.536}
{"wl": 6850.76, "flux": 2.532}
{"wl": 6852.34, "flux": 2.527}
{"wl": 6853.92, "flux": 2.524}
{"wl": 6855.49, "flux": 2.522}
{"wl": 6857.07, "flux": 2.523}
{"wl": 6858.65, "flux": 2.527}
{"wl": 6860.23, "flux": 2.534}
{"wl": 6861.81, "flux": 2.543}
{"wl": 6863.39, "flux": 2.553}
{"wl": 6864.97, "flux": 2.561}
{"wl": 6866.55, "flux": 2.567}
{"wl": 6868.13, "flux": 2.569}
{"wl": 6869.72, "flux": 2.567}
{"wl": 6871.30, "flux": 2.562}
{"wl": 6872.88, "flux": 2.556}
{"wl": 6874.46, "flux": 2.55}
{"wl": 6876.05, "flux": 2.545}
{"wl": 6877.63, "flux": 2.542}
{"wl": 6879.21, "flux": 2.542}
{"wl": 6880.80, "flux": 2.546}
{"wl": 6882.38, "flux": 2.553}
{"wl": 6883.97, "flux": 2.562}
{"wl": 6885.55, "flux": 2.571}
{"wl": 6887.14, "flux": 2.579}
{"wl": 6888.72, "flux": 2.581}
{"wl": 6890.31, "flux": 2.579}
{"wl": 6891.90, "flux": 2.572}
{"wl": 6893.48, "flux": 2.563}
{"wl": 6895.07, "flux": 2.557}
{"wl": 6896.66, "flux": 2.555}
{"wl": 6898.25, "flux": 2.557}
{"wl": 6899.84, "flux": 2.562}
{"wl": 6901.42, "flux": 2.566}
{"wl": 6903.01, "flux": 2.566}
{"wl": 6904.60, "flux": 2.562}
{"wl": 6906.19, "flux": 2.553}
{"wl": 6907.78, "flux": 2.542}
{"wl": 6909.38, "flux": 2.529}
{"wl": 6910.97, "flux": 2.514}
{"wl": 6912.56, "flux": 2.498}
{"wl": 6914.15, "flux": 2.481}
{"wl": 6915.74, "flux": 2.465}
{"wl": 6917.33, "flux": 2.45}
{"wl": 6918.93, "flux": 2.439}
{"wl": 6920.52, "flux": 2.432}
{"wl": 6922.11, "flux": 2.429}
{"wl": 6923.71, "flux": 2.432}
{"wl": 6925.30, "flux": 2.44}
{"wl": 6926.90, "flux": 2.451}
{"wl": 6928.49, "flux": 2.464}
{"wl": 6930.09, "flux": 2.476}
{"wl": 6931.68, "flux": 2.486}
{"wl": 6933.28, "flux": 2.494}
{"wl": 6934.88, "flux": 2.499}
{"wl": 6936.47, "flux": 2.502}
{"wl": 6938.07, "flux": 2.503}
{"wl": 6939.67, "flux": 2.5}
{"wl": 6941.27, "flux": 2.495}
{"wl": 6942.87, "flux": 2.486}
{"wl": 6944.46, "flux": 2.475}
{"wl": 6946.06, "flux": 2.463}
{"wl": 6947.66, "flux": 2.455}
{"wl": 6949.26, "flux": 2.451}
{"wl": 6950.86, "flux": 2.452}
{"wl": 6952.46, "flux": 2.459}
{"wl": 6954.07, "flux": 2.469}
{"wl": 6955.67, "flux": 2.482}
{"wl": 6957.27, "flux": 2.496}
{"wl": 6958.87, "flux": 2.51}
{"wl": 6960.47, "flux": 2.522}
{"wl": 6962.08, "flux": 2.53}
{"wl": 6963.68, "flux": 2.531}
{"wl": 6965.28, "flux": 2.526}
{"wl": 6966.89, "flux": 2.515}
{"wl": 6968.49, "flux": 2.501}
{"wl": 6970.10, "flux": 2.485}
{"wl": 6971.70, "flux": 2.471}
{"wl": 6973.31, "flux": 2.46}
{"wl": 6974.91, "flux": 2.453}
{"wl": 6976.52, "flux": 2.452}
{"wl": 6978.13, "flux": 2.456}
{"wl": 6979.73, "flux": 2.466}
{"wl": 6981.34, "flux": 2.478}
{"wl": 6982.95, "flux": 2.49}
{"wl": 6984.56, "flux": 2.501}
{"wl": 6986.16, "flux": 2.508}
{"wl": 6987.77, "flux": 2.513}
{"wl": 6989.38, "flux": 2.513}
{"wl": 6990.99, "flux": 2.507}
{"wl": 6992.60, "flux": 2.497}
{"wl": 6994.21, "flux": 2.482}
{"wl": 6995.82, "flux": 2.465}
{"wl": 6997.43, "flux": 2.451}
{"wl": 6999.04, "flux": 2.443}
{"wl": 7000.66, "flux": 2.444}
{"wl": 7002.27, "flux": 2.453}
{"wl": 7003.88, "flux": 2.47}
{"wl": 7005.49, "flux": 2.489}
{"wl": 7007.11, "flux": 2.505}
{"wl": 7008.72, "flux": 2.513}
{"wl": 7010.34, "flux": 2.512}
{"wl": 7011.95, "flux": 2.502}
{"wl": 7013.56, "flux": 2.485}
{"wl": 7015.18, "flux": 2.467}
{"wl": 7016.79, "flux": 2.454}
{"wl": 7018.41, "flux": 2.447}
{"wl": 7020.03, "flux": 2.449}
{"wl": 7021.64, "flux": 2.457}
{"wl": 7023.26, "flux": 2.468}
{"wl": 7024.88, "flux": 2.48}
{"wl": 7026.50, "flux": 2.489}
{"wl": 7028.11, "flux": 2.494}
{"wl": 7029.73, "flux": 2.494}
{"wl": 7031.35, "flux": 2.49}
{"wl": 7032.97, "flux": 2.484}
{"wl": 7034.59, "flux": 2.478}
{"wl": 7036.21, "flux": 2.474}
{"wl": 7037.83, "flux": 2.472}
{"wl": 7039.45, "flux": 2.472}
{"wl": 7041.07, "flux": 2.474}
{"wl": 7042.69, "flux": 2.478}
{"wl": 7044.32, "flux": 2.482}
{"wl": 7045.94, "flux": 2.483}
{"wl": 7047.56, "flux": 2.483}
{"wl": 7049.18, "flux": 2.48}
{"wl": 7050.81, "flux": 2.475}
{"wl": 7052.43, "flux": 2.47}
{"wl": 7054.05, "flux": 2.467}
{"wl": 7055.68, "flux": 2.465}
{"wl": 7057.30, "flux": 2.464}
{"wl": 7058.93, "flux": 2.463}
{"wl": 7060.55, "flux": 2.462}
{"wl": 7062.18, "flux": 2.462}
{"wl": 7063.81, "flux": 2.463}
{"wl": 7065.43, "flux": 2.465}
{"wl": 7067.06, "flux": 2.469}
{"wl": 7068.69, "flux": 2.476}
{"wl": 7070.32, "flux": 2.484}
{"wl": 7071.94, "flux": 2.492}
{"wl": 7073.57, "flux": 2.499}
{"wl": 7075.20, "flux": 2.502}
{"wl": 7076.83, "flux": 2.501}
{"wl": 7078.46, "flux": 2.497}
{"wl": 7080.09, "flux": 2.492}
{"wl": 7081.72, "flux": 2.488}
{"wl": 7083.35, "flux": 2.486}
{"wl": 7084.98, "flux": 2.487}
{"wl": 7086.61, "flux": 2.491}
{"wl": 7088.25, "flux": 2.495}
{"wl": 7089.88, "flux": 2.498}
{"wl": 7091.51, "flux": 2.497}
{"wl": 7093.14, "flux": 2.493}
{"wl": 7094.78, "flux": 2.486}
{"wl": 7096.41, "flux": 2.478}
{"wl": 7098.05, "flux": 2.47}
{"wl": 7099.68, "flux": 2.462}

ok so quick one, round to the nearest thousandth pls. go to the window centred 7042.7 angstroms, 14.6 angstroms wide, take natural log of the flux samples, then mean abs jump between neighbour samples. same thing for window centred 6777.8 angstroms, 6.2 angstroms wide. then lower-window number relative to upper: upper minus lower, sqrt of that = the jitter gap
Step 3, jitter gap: 0.021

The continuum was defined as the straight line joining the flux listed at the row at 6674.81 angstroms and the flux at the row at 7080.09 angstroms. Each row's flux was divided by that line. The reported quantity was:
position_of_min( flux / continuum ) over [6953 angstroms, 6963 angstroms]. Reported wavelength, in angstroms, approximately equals 6954.07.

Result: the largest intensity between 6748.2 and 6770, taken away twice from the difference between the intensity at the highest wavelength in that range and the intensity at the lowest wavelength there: -5.27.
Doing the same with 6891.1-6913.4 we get -5.22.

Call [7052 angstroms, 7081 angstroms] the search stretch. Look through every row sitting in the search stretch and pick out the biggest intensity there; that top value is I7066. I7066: 2.502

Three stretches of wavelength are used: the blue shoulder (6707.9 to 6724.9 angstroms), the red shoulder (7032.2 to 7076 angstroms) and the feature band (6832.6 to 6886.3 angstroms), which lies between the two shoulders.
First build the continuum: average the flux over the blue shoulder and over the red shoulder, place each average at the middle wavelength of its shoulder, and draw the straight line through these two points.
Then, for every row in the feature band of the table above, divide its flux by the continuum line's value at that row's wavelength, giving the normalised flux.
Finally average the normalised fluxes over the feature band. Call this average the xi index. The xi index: 1.01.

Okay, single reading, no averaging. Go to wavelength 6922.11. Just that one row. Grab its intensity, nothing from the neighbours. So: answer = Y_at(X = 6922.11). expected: 2.429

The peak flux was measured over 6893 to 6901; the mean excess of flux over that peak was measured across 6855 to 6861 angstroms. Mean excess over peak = -0.04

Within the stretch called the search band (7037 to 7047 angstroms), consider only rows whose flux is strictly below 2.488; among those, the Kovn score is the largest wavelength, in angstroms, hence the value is 7045.94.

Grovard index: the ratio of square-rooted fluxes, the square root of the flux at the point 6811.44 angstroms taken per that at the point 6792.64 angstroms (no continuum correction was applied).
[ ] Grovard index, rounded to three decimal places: 0.990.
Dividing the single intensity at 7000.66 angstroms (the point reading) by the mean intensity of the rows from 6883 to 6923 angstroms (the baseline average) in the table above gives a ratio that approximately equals 0.966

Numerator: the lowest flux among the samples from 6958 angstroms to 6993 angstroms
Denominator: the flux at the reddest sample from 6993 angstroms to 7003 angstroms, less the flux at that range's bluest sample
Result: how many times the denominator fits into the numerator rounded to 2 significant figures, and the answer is -85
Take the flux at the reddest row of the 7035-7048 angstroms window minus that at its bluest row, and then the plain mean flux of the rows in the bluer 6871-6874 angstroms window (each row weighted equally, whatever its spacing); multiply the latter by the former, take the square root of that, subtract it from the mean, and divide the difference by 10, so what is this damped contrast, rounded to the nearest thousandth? 0.241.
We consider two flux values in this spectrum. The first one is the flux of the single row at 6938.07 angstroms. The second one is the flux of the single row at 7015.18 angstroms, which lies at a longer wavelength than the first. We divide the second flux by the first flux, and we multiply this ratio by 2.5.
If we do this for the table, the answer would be 2.46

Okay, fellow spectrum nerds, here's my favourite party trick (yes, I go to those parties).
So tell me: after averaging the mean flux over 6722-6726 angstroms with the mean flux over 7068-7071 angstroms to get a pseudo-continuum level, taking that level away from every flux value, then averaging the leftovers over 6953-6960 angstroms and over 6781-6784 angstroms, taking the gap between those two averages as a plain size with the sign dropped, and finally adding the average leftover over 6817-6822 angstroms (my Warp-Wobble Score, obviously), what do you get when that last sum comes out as 0.13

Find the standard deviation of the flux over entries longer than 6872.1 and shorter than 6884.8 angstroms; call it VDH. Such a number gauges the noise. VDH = 0.007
